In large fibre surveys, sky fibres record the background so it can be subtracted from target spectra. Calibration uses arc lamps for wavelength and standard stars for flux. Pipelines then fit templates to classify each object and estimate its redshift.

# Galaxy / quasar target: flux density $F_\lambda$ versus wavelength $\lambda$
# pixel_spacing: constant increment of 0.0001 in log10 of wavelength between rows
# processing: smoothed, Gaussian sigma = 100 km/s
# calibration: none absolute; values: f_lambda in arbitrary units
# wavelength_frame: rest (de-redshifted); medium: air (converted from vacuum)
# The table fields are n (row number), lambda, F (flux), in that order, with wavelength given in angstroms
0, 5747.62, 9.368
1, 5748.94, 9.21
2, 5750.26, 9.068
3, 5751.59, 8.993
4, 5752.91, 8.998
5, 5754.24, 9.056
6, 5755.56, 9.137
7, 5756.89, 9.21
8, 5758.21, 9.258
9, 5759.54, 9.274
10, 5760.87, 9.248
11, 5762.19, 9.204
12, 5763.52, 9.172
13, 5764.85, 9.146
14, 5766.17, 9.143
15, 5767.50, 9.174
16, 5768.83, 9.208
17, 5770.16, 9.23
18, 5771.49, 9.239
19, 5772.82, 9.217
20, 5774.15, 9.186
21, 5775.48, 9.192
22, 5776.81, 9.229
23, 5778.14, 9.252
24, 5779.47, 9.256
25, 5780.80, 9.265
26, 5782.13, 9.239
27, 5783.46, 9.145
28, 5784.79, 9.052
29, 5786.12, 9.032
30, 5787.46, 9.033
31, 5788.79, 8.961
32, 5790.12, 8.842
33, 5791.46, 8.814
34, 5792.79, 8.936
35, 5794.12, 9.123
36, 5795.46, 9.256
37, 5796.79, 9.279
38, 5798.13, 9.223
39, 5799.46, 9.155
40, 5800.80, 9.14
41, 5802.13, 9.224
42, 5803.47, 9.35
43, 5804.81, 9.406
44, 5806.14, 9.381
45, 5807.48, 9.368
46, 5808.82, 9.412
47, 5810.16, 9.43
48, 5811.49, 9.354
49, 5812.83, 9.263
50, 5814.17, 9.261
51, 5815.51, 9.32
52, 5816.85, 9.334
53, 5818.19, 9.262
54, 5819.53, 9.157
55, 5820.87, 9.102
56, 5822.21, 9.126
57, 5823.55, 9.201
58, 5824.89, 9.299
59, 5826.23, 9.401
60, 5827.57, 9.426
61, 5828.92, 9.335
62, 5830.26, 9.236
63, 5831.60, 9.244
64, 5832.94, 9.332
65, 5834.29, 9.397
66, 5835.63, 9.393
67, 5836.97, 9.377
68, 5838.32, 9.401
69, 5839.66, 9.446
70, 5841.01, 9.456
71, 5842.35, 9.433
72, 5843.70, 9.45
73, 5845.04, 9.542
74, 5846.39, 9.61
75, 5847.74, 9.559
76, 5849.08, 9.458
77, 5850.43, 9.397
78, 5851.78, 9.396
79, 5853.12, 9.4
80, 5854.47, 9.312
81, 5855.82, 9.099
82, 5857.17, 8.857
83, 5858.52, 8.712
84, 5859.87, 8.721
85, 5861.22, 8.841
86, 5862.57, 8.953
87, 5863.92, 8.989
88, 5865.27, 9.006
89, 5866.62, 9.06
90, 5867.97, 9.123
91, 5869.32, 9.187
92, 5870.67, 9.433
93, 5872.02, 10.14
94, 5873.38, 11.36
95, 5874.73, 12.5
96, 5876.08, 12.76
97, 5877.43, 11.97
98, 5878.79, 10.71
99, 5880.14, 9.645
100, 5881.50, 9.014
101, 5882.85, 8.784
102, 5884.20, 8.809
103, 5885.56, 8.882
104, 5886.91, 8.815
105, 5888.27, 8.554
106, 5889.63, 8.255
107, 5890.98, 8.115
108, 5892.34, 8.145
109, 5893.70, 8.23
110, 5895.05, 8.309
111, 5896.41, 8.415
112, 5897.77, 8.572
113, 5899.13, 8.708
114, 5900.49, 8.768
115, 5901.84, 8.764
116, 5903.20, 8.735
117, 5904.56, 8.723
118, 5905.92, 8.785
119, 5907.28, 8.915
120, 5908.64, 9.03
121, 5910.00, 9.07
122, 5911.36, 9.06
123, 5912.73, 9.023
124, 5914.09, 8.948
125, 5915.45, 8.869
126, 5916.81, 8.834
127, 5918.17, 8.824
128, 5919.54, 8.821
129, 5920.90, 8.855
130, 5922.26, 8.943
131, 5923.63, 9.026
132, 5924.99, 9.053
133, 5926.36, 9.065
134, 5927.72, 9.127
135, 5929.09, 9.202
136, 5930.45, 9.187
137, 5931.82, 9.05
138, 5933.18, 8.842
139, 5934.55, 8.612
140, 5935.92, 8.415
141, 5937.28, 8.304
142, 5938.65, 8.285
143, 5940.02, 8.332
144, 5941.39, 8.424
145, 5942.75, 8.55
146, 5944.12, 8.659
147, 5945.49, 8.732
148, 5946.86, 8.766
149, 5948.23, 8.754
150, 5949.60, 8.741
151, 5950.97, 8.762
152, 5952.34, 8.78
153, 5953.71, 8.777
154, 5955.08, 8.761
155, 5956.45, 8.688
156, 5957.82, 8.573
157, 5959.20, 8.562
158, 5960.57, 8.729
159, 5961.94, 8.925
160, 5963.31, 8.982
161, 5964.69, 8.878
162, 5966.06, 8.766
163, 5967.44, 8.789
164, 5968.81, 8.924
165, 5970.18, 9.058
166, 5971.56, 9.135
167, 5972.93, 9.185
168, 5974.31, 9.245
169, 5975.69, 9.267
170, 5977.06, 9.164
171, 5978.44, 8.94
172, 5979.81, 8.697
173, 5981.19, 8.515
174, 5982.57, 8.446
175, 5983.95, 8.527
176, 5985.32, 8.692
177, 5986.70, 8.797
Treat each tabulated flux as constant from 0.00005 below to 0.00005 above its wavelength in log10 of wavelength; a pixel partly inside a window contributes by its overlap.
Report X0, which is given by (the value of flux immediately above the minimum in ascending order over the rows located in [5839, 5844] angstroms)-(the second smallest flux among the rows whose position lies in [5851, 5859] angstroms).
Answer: 0.6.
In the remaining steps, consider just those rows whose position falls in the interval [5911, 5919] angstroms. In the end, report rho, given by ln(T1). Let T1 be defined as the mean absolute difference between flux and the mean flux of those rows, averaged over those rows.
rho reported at -2.5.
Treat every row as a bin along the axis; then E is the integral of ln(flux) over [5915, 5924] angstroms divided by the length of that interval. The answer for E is 2.183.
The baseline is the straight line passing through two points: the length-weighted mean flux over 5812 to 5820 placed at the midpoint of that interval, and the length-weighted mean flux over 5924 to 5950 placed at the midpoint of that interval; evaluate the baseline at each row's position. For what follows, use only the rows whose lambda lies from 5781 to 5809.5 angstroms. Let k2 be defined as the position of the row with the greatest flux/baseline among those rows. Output 5808.82 angstroms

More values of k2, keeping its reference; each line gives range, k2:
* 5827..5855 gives 5846.39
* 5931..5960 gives 5931.82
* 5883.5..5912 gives 5910.00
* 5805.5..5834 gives 5827.57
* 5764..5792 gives 5780.80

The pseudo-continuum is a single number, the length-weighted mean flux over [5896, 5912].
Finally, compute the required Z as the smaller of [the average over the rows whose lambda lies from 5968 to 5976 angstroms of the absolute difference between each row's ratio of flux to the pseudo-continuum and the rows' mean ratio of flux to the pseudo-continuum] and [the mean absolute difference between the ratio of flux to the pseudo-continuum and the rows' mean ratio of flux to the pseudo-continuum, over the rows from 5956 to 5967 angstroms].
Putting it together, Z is 0.011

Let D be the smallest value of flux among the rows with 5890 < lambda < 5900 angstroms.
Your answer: 8.115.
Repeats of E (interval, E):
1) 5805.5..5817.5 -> 2.234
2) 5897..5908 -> 2.169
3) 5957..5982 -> 2.186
